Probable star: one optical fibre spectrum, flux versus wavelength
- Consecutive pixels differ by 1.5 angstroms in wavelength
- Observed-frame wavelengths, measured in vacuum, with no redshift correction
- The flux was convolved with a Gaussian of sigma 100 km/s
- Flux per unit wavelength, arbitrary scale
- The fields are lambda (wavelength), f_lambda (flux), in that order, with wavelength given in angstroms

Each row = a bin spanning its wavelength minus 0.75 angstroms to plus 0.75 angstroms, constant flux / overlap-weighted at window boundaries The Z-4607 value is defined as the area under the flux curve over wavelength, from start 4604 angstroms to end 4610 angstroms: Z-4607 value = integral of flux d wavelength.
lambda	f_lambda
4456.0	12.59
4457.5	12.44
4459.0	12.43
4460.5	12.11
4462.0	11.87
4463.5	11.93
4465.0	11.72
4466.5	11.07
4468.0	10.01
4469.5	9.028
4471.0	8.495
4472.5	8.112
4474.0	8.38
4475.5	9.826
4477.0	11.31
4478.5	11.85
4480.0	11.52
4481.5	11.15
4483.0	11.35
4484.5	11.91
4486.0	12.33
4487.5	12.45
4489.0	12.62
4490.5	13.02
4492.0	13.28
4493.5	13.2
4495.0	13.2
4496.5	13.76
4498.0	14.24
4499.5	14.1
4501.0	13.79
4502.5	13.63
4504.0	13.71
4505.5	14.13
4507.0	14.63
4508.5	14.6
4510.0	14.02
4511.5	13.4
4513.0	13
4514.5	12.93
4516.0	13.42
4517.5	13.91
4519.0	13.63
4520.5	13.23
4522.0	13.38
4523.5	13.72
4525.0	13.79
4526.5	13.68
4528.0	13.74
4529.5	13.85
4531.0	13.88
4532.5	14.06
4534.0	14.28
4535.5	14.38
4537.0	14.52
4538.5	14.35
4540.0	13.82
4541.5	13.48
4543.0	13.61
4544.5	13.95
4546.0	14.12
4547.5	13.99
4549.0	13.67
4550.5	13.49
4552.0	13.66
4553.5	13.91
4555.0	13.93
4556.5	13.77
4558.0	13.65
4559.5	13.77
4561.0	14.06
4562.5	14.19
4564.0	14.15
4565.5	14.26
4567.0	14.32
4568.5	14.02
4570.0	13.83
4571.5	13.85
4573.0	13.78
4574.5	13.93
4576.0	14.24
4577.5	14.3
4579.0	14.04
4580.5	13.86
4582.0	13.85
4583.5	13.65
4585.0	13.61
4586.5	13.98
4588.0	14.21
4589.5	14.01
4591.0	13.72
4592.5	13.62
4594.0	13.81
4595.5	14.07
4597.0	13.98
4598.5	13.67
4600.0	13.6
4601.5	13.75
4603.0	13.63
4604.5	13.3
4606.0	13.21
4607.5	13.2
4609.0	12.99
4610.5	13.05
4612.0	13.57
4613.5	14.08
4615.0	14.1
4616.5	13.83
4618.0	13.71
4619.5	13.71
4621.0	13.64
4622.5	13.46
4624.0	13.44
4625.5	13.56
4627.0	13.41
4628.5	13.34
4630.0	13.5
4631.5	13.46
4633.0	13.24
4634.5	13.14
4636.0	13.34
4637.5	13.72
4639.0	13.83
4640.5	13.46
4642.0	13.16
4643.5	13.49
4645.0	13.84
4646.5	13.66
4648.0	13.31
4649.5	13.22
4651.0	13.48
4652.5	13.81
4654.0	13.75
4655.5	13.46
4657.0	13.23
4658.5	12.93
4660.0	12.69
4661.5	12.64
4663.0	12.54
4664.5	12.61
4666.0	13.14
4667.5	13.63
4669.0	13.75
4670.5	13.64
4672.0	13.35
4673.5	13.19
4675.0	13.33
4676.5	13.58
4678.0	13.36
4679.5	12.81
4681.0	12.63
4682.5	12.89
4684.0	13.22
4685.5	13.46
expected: 79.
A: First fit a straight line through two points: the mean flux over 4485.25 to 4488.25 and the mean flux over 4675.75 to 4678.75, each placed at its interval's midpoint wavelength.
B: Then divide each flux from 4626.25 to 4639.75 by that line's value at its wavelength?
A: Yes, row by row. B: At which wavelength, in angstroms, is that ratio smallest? 4634.5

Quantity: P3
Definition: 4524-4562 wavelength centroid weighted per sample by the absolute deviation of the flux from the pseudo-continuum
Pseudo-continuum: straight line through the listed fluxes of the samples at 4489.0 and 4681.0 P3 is 4542.5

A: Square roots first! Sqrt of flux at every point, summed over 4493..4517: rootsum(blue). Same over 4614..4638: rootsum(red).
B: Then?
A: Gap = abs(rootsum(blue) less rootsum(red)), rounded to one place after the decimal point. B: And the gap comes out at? 0.4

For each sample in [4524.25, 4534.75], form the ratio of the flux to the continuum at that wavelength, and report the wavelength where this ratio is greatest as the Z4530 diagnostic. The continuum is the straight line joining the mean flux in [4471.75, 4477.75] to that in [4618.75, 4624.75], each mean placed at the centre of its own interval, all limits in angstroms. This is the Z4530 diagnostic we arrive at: 4534.0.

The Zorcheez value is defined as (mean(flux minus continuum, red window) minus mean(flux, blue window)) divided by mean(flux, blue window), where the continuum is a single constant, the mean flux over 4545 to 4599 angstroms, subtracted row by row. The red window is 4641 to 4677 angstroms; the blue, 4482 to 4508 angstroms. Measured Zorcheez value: -1.05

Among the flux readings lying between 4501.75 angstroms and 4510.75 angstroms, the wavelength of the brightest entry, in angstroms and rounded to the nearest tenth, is 4507.0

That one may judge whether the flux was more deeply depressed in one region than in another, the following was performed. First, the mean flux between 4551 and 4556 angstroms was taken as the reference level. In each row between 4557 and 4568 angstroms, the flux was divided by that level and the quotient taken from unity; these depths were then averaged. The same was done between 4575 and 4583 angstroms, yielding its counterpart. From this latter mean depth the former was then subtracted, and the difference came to 0.00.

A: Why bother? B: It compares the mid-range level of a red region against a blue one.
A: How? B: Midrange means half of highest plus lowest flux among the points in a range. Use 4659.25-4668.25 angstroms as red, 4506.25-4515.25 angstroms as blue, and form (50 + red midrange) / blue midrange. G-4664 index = 4.58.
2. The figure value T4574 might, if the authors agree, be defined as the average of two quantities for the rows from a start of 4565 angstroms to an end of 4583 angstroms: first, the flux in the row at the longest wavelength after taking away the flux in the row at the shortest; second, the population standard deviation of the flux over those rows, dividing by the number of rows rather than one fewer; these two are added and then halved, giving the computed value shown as -0.1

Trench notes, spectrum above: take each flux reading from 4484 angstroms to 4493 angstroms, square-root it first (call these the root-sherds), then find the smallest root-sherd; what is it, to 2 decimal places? 3.45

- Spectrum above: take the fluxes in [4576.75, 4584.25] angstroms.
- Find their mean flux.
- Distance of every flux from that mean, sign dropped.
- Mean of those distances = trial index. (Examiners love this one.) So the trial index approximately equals 0.18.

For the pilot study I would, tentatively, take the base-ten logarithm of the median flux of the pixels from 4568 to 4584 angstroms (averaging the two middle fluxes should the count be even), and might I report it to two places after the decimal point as 1.14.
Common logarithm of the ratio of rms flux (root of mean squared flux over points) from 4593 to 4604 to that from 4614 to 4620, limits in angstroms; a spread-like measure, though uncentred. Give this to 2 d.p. 0.00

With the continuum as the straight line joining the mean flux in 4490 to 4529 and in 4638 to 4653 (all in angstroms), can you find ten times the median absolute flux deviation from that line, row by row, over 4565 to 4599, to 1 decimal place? 3.3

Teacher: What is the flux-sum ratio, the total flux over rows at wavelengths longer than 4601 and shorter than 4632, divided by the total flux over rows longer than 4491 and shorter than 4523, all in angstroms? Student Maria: 0.99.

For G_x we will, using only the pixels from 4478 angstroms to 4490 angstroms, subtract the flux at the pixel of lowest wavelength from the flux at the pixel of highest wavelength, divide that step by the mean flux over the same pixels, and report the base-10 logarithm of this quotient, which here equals -1.19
